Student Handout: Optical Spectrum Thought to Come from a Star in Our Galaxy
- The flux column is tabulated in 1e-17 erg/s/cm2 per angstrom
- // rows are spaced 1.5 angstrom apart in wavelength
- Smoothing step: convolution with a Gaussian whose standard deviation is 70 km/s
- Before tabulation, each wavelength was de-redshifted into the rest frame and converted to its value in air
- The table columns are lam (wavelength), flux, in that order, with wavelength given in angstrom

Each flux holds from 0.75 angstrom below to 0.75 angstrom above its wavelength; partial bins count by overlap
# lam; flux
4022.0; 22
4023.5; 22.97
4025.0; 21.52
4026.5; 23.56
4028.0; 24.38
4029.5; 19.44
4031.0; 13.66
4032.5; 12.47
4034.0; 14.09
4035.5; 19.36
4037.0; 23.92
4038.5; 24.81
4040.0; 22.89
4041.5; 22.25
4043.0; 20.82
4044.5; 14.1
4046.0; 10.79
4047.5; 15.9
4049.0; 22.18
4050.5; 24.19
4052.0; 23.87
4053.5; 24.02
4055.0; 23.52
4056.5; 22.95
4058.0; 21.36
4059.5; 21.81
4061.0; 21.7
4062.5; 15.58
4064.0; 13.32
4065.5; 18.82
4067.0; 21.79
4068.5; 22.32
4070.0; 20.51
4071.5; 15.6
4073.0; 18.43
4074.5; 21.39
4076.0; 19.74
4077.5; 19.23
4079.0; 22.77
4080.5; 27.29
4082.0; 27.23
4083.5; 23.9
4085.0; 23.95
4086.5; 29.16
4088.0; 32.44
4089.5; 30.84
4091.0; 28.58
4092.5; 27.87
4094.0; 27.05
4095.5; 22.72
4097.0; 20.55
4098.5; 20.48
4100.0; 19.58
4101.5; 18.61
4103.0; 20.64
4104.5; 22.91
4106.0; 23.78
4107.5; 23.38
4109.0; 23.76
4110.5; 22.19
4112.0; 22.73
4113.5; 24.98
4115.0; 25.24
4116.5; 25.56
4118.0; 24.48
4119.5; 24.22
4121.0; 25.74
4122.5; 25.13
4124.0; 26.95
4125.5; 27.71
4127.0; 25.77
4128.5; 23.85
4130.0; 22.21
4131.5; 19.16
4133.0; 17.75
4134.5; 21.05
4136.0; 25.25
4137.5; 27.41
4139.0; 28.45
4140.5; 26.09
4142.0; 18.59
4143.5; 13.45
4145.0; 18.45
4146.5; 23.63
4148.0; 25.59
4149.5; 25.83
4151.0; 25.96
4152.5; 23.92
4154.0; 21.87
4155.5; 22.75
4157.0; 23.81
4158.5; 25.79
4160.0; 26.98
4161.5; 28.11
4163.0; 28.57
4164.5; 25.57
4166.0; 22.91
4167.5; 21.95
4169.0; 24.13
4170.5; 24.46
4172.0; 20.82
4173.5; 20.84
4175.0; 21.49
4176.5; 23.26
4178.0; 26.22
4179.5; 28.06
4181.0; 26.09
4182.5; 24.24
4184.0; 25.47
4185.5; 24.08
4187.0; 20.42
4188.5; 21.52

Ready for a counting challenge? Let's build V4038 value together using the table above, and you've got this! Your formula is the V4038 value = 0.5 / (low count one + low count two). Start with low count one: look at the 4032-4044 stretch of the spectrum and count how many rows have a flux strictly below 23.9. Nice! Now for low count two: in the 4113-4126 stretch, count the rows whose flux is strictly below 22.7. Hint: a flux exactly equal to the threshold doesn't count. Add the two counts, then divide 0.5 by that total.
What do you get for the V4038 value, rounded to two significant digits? 0.083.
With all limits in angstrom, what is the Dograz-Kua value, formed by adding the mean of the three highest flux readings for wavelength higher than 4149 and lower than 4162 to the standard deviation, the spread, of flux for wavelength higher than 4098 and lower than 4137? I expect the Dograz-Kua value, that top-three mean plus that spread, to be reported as 29.6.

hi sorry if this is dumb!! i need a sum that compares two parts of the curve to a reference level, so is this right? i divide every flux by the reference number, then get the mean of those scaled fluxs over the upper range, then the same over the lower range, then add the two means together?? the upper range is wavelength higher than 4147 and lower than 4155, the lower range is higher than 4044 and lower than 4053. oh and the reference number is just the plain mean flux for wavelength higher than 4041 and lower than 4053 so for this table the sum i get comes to 2.24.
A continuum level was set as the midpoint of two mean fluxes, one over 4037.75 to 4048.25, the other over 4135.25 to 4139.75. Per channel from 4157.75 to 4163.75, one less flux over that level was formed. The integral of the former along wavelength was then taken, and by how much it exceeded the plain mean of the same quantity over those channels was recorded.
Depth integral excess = -1.0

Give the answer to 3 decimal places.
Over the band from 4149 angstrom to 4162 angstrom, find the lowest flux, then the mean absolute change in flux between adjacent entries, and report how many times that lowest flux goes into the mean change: 0.060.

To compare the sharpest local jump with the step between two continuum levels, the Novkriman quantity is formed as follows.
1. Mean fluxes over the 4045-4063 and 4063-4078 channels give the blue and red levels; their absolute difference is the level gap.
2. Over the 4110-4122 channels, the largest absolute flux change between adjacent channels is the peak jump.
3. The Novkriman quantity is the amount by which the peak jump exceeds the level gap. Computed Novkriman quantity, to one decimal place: 0.7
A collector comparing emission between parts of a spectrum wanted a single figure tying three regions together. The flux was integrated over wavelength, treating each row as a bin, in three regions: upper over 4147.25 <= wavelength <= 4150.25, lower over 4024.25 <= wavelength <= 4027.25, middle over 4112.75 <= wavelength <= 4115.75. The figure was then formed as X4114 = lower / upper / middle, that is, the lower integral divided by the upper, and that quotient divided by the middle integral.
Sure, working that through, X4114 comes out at 0.012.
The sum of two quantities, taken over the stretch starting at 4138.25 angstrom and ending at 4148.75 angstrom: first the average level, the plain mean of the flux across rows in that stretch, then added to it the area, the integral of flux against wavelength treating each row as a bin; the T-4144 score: 253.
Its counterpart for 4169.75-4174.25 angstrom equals 121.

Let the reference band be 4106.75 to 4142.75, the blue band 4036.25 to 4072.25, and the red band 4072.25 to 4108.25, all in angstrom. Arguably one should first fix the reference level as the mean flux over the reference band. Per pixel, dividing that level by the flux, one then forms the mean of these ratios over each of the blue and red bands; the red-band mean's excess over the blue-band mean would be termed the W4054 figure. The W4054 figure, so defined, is -0.20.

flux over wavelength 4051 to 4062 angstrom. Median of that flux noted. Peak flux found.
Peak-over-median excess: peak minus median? 1.1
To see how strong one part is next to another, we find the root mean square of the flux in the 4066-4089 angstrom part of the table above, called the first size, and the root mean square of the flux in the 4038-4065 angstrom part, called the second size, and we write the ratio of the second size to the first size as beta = 0.89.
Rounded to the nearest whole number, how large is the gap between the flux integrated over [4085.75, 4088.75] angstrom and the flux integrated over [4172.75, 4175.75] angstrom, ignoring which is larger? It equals 29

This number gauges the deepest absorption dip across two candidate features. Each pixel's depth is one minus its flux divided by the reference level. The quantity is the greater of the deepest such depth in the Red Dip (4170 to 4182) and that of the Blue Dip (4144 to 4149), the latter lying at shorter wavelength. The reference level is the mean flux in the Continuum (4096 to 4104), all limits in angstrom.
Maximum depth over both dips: 0.08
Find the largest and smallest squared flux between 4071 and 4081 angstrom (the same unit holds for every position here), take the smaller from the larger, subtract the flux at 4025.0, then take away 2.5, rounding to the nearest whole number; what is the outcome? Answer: 477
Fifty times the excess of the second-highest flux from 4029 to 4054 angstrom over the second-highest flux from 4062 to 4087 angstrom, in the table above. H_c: -155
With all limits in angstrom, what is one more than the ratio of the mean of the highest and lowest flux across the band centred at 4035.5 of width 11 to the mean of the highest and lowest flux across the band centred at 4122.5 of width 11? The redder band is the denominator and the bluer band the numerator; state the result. 1.72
